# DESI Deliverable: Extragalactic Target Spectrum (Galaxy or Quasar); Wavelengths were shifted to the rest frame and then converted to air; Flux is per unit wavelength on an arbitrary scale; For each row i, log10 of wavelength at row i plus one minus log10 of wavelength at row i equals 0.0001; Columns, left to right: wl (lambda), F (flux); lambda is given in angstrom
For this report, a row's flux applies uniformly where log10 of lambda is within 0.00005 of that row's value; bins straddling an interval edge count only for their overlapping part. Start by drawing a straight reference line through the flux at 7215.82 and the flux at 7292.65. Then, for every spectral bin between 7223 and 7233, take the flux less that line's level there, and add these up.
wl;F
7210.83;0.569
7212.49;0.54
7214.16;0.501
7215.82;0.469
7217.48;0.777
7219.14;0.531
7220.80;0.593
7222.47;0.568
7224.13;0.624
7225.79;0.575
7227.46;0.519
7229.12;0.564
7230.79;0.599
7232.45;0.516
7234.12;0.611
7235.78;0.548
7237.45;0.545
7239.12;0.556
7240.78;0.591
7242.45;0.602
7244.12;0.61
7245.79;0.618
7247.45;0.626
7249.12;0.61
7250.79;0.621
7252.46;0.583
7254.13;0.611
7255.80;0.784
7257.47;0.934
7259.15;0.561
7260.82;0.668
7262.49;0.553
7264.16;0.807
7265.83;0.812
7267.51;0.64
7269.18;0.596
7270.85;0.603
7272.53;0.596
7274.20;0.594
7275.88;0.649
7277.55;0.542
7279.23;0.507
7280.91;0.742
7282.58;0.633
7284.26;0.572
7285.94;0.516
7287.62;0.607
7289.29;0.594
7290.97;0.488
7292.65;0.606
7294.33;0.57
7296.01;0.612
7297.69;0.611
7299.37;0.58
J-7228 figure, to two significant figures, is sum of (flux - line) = 0.45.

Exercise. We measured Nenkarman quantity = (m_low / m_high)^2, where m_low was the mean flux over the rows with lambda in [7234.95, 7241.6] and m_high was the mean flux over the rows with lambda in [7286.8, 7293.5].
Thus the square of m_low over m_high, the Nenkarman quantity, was 0.95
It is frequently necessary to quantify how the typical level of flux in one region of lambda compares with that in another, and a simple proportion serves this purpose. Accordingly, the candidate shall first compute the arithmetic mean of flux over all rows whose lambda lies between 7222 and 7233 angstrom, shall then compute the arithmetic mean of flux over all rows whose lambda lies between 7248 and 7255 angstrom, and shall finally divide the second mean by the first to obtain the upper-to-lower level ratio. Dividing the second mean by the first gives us 1.07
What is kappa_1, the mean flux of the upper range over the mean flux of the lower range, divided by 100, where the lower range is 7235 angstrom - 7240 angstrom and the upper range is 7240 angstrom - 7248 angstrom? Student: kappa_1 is 0.0111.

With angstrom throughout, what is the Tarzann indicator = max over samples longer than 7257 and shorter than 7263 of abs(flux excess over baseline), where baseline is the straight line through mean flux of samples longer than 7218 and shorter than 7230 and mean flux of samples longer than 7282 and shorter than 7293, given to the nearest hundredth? 0.36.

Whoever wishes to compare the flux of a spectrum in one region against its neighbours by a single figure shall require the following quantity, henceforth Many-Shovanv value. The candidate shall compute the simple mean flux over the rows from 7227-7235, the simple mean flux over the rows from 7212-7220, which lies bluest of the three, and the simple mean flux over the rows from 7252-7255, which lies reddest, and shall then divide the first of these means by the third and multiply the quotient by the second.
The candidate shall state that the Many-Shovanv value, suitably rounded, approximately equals 0.53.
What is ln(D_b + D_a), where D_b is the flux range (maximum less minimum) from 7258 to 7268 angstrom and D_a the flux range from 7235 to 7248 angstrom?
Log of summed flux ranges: -1.1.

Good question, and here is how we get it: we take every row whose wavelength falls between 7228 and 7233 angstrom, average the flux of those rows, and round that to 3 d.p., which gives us 0.560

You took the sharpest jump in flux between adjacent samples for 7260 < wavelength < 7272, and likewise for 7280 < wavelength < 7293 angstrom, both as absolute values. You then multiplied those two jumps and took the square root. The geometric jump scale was 0.17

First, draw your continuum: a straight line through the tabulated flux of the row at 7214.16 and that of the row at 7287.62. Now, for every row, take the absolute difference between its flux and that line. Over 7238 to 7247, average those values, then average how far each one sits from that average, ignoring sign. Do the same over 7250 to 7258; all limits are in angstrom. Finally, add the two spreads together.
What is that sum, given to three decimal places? 0.134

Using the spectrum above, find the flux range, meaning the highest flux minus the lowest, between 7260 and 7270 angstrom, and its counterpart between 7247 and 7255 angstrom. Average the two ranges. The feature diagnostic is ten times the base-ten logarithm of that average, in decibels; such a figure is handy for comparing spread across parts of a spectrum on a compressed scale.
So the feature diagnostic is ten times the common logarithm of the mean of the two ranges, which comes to -8.2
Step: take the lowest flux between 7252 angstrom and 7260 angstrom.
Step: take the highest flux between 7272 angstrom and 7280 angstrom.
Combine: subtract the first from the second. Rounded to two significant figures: 0.088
